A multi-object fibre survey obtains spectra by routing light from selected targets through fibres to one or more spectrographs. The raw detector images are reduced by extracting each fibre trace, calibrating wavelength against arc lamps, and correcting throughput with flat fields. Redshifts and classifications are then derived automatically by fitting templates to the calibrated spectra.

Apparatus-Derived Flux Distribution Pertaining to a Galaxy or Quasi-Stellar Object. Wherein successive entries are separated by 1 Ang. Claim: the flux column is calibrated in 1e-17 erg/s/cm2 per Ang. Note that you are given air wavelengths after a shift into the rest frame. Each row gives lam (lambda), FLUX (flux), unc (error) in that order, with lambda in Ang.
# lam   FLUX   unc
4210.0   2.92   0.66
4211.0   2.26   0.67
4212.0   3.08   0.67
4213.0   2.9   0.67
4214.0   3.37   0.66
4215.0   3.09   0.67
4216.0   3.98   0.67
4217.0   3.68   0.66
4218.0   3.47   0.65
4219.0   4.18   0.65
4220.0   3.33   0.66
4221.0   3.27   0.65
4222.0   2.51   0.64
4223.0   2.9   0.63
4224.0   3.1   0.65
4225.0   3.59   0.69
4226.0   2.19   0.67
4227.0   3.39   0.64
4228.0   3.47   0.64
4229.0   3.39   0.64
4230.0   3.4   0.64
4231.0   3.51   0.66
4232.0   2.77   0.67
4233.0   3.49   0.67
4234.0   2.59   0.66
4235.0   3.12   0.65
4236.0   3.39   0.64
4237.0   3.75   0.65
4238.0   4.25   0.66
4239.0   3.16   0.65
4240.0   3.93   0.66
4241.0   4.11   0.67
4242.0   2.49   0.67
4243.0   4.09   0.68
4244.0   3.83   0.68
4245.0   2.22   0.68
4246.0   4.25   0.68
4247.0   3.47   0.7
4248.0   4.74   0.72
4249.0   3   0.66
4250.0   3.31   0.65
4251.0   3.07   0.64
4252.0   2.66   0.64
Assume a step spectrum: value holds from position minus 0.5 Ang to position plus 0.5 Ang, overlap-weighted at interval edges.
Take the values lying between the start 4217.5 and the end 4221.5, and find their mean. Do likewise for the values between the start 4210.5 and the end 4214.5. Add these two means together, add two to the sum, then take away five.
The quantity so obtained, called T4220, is 3.5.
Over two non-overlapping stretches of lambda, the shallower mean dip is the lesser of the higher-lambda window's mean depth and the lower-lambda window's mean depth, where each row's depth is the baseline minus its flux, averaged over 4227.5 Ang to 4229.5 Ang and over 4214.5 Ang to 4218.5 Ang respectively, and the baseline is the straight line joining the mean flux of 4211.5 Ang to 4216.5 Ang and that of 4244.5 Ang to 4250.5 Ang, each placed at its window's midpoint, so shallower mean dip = -0.26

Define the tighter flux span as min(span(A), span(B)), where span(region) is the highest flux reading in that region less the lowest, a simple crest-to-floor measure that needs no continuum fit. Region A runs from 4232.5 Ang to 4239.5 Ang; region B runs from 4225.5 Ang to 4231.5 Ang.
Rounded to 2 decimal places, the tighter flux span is 1.32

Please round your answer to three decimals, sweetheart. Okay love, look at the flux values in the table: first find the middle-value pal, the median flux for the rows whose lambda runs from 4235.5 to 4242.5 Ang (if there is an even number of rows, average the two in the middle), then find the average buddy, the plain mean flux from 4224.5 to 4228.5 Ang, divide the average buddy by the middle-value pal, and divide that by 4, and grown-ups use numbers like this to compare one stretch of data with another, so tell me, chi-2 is 0.211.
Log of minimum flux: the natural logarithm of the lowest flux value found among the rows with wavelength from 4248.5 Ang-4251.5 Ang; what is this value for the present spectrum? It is 1.10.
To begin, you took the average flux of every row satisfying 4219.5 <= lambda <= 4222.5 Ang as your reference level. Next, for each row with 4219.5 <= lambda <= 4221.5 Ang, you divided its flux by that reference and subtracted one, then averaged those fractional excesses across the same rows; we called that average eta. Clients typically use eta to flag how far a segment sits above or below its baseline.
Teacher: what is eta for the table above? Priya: 0.09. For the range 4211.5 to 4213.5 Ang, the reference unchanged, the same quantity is -0.02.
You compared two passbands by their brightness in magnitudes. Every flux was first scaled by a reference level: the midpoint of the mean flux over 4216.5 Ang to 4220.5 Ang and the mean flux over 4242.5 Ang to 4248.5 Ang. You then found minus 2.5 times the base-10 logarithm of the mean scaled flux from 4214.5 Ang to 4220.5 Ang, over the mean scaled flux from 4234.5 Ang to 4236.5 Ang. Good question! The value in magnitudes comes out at -0.12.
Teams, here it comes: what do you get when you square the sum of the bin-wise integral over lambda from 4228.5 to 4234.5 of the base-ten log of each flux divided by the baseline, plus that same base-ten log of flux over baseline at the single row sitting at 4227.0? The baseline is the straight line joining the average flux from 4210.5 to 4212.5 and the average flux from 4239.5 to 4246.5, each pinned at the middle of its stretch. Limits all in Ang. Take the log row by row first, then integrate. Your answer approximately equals 0.000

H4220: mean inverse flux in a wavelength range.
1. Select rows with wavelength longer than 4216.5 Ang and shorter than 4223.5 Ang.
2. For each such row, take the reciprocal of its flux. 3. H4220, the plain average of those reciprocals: 0.307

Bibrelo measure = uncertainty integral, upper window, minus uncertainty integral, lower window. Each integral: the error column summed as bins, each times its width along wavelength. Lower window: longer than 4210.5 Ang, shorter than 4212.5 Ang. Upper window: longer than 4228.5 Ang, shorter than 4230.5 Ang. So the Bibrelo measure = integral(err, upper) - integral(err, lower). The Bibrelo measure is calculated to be -0.0600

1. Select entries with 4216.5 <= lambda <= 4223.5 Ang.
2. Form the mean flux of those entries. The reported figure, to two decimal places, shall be 3.33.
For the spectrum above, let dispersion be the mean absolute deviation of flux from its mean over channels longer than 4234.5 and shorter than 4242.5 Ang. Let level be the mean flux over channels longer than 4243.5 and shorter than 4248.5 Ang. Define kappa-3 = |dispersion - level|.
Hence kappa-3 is 3.22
